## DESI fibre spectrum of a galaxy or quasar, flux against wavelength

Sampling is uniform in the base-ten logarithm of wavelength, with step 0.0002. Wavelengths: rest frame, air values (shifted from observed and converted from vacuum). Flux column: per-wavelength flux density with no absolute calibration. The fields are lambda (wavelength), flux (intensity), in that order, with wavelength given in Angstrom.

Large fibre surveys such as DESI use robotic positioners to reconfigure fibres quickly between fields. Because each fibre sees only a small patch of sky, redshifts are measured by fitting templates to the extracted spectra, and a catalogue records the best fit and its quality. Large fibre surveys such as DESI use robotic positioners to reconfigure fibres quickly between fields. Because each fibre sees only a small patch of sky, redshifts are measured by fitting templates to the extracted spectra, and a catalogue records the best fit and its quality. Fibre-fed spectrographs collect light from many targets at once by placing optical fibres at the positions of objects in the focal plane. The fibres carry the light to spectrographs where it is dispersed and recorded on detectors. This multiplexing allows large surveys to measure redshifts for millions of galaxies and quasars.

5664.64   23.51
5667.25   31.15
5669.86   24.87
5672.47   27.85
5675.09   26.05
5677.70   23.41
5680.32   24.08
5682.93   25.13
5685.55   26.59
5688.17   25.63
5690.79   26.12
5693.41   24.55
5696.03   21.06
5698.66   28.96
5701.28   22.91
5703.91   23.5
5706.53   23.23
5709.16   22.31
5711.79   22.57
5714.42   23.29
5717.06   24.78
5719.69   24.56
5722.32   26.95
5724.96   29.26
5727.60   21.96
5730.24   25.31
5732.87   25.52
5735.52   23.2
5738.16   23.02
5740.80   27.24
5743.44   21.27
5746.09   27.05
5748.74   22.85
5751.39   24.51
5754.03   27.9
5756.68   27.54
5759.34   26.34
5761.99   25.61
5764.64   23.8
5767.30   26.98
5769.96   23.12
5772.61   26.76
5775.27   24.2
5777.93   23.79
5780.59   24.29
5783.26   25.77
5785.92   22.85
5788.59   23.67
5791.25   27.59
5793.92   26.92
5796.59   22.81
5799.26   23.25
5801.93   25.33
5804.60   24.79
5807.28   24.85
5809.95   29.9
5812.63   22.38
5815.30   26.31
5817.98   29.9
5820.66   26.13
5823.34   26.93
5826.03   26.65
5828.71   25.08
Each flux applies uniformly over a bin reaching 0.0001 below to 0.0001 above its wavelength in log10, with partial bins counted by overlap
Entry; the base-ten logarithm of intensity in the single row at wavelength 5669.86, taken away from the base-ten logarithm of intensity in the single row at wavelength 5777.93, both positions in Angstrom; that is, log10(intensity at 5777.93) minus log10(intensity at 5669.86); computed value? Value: -0.019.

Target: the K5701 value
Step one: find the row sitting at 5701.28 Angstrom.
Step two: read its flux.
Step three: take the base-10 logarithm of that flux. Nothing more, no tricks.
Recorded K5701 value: 1.36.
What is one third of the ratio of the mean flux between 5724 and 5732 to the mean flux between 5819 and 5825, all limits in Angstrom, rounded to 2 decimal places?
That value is 0.32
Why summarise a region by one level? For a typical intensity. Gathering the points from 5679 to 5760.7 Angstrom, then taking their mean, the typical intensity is 24.81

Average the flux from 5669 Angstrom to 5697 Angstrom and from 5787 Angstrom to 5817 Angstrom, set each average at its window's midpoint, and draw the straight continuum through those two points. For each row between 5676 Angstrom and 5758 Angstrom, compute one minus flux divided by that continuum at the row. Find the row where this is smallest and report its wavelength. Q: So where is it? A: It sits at 5724.96 Angstrom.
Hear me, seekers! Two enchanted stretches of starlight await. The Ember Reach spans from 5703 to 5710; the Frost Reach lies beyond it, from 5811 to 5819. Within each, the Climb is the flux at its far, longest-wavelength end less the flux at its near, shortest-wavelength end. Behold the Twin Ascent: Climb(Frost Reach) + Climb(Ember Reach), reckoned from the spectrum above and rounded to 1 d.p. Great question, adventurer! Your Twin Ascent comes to 6.3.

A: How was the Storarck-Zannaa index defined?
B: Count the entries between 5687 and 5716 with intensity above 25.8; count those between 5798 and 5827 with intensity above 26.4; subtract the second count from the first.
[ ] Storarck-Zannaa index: -2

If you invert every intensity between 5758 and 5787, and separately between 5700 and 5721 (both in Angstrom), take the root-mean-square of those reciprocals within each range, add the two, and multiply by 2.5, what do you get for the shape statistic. 0.208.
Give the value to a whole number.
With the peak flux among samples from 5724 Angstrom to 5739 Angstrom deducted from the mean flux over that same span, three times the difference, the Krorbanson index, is -14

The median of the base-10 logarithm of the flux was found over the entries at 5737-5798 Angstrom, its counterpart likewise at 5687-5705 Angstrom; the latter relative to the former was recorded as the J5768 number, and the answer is 1.001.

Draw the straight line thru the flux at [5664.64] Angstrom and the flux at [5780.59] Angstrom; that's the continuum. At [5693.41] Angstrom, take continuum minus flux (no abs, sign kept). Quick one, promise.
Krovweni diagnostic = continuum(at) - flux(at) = -1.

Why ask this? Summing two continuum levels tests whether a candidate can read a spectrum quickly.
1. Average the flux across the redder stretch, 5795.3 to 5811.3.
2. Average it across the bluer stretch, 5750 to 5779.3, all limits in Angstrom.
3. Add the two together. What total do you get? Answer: 50.7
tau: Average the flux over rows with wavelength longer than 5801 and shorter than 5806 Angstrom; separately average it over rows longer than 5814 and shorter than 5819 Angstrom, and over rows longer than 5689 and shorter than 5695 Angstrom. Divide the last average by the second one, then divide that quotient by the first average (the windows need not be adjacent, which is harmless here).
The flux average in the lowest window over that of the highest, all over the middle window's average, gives 0.036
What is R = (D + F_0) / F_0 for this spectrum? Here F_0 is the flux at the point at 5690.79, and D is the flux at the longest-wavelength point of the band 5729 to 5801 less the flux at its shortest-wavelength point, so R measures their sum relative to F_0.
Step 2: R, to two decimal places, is 0.92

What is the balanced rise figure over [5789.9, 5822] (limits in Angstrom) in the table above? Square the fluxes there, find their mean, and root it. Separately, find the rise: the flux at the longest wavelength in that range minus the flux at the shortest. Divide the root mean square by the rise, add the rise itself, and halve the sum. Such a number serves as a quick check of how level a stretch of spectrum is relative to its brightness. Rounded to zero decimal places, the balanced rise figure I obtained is -10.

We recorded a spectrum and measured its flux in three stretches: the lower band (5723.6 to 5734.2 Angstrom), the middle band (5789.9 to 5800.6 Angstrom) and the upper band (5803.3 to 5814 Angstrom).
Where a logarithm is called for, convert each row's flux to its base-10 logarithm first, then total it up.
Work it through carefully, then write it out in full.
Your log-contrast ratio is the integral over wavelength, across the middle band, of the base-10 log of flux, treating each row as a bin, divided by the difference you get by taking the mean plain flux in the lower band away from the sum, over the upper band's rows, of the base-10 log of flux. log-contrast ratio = -0.75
